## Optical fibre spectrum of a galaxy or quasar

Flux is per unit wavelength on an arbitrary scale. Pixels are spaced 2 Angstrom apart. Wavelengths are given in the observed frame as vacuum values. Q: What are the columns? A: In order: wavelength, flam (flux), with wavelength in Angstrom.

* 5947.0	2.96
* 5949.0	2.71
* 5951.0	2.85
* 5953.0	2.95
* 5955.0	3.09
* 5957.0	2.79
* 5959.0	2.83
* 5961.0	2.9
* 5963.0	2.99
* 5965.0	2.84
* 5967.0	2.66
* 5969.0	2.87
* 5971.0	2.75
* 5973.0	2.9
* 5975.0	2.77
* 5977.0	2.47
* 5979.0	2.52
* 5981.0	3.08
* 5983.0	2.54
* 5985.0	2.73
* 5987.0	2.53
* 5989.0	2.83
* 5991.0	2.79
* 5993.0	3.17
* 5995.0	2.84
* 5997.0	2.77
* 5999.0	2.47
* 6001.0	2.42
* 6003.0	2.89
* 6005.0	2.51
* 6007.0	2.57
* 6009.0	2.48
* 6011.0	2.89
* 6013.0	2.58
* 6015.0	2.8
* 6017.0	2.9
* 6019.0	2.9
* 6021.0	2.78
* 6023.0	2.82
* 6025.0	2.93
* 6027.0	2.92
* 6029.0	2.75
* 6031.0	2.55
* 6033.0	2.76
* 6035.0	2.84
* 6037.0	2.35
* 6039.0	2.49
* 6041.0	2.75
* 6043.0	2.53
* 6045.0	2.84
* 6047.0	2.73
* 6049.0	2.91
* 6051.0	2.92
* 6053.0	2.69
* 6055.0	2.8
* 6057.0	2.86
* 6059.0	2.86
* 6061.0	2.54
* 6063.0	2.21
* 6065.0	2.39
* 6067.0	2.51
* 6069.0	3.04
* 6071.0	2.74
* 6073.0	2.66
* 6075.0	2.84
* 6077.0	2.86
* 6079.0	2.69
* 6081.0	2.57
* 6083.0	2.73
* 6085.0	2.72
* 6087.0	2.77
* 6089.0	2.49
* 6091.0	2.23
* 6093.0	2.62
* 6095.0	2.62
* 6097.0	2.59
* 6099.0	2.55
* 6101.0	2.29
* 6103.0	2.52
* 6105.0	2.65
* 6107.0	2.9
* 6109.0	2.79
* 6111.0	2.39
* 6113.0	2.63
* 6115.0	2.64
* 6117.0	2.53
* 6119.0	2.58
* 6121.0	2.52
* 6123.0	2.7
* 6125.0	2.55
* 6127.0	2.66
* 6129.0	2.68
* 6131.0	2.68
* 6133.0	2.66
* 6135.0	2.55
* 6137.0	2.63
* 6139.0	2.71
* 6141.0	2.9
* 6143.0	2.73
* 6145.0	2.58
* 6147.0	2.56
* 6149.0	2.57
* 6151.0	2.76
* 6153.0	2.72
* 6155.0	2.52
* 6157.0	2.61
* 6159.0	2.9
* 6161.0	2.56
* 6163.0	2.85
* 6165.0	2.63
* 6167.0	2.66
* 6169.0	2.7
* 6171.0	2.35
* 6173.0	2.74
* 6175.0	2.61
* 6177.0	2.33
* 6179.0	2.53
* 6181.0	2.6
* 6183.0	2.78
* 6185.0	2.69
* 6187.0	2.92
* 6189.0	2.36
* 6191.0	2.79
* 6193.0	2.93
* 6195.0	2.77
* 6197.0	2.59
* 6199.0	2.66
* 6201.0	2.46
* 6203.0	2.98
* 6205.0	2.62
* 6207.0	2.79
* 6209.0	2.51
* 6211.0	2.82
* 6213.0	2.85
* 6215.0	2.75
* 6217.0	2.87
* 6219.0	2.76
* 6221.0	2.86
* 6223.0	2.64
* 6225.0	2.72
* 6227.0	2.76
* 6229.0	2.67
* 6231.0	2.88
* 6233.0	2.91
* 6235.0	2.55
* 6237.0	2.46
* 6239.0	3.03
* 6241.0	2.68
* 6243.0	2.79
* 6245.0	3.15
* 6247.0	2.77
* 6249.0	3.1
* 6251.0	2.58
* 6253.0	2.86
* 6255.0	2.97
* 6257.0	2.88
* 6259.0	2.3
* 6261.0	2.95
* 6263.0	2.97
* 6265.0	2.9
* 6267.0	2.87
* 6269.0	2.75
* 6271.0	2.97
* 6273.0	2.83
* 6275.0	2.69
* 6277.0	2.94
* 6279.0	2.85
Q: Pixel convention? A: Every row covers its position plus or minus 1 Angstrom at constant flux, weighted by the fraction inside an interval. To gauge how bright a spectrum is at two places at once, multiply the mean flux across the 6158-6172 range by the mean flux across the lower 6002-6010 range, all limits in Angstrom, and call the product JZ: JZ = 7.0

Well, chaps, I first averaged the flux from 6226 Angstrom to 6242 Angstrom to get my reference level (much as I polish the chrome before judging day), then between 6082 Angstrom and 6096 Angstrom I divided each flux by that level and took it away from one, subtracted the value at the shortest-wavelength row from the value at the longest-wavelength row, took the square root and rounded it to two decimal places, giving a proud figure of 0.20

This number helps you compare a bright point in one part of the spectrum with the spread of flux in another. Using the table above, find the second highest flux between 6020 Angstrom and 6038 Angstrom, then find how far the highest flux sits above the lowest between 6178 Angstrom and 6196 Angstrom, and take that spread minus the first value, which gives -2.35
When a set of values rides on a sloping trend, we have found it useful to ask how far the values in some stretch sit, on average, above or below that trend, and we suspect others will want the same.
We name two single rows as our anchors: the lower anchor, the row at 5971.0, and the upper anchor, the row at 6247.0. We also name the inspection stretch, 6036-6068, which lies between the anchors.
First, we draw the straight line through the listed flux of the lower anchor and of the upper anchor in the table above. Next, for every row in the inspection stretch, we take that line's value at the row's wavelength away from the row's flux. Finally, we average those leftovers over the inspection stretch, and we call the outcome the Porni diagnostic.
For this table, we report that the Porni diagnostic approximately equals -0.107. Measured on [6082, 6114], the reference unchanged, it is -0.166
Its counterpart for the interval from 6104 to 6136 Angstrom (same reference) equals -0.129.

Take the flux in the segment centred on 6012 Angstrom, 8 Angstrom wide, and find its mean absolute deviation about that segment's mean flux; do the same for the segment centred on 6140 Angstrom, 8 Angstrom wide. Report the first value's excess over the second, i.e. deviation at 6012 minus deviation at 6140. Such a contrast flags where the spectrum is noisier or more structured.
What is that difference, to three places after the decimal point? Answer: 0.079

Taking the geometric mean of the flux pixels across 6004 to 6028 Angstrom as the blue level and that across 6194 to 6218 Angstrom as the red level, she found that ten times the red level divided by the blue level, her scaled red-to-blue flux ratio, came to 9.88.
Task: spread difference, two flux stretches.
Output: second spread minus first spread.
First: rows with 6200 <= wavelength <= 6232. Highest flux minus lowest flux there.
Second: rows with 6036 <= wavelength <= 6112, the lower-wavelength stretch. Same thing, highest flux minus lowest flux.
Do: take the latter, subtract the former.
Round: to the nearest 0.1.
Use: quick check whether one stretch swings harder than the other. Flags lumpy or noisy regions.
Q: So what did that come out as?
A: 0.3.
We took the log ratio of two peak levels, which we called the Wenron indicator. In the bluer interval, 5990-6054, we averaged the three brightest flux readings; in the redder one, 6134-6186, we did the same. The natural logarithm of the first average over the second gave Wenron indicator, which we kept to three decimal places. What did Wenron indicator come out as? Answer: 0.042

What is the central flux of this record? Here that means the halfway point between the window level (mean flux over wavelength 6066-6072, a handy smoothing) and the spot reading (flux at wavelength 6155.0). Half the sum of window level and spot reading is 2.64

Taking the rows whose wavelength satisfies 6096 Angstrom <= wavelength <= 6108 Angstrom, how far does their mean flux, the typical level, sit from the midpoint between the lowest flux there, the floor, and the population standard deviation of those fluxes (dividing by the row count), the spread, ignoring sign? 1.35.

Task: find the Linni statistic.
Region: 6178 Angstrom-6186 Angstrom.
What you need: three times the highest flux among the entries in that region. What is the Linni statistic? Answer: 8.3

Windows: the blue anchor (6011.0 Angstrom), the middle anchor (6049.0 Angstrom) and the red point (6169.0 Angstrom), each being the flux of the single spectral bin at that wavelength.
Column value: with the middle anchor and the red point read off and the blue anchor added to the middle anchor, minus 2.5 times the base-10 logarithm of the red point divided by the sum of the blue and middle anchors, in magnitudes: 0.83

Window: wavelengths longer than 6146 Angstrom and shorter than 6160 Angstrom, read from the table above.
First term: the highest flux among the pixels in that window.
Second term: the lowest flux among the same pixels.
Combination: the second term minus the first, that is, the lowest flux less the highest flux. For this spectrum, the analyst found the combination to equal -0.38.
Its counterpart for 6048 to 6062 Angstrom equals -0.38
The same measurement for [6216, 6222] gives -0.11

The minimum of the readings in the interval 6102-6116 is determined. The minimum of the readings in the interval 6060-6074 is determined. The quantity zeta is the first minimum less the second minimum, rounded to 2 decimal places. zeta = 0.18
